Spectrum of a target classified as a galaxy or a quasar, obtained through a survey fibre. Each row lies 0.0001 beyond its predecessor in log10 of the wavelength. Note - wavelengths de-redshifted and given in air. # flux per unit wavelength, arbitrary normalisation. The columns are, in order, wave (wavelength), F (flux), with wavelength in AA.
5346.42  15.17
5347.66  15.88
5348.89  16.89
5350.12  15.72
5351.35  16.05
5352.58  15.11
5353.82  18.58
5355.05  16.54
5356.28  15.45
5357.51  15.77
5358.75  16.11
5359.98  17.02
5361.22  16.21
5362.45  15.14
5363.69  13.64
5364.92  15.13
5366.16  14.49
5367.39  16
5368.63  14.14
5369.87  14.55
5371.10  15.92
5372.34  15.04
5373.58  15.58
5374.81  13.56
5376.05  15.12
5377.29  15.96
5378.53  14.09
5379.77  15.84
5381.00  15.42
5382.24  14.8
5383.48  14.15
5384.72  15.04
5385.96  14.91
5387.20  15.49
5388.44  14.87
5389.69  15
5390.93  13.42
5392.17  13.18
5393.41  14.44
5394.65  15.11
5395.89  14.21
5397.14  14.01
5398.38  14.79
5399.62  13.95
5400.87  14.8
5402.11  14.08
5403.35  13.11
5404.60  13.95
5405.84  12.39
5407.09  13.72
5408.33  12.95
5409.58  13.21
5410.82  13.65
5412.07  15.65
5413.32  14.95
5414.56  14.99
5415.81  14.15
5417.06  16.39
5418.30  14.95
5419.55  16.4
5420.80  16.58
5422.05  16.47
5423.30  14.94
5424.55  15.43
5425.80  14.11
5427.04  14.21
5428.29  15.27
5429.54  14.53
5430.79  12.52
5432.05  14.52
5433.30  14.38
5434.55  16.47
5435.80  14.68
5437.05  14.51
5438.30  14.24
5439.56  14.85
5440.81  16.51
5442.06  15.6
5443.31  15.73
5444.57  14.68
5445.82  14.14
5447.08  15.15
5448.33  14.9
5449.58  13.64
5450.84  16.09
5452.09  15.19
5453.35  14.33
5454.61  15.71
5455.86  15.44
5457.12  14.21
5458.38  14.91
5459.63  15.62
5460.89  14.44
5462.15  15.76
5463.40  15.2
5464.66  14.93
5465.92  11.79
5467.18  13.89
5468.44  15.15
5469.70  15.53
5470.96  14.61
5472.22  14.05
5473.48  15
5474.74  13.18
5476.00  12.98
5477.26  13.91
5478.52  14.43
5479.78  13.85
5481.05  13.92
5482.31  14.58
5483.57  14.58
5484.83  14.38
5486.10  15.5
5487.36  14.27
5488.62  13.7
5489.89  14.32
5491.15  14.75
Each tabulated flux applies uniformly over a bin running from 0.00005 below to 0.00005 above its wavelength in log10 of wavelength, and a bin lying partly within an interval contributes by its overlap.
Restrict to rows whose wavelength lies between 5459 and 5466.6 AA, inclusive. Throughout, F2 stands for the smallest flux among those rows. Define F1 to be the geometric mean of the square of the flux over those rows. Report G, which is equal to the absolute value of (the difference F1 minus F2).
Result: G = 200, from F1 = 212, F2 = 11.79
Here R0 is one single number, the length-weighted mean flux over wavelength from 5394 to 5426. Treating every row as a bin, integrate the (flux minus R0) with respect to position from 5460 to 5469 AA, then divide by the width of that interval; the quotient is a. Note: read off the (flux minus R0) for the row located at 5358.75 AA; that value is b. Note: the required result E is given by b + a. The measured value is 1.4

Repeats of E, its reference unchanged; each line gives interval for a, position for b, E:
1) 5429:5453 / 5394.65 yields 0.8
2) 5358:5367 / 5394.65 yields 1.4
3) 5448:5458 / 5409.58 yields -1.0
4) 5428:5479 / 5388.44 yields 0.4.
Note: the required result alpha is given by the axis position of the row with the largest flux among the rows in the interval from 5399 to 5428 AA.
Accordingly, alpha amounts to 5420.80 AA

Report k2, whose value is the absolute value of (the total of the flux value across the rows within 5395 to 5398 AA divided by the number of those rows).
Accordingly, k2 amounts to 14.1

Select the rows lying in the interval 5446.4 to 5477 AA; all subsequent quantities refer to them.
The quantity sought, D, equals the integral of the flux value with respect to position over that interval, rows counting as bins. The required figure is 448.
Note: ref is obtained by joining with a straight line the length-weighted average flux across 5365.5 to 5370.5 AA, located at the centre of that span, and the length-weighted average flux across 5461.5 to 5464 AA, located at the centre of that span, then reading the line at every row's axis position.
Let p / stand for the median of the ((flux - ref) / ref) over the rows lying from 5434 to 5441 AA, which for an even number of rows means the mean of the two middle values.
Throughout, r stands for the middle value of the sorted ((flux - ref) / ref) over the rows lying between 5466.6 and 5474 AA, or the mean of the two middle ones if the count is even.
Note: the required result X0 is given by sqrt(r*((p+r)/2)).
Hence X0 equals 0.046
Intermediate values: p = -0.04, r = -0.050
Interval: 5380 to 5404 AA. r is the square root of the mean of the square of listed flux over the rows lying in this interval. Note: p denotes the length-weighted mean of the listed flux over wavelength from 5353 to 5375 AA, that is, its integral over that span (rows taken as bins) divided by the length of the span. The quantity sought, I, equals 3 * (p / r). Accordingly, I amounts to 3.22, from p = 15.5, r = 14.5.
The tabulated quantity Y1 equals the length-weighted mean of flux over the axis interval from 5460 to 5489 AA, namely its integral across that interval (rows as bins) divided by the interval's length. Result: 14.35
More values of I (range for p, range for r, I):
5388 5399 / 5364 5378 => 2.85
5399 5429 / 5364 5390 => 2.92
